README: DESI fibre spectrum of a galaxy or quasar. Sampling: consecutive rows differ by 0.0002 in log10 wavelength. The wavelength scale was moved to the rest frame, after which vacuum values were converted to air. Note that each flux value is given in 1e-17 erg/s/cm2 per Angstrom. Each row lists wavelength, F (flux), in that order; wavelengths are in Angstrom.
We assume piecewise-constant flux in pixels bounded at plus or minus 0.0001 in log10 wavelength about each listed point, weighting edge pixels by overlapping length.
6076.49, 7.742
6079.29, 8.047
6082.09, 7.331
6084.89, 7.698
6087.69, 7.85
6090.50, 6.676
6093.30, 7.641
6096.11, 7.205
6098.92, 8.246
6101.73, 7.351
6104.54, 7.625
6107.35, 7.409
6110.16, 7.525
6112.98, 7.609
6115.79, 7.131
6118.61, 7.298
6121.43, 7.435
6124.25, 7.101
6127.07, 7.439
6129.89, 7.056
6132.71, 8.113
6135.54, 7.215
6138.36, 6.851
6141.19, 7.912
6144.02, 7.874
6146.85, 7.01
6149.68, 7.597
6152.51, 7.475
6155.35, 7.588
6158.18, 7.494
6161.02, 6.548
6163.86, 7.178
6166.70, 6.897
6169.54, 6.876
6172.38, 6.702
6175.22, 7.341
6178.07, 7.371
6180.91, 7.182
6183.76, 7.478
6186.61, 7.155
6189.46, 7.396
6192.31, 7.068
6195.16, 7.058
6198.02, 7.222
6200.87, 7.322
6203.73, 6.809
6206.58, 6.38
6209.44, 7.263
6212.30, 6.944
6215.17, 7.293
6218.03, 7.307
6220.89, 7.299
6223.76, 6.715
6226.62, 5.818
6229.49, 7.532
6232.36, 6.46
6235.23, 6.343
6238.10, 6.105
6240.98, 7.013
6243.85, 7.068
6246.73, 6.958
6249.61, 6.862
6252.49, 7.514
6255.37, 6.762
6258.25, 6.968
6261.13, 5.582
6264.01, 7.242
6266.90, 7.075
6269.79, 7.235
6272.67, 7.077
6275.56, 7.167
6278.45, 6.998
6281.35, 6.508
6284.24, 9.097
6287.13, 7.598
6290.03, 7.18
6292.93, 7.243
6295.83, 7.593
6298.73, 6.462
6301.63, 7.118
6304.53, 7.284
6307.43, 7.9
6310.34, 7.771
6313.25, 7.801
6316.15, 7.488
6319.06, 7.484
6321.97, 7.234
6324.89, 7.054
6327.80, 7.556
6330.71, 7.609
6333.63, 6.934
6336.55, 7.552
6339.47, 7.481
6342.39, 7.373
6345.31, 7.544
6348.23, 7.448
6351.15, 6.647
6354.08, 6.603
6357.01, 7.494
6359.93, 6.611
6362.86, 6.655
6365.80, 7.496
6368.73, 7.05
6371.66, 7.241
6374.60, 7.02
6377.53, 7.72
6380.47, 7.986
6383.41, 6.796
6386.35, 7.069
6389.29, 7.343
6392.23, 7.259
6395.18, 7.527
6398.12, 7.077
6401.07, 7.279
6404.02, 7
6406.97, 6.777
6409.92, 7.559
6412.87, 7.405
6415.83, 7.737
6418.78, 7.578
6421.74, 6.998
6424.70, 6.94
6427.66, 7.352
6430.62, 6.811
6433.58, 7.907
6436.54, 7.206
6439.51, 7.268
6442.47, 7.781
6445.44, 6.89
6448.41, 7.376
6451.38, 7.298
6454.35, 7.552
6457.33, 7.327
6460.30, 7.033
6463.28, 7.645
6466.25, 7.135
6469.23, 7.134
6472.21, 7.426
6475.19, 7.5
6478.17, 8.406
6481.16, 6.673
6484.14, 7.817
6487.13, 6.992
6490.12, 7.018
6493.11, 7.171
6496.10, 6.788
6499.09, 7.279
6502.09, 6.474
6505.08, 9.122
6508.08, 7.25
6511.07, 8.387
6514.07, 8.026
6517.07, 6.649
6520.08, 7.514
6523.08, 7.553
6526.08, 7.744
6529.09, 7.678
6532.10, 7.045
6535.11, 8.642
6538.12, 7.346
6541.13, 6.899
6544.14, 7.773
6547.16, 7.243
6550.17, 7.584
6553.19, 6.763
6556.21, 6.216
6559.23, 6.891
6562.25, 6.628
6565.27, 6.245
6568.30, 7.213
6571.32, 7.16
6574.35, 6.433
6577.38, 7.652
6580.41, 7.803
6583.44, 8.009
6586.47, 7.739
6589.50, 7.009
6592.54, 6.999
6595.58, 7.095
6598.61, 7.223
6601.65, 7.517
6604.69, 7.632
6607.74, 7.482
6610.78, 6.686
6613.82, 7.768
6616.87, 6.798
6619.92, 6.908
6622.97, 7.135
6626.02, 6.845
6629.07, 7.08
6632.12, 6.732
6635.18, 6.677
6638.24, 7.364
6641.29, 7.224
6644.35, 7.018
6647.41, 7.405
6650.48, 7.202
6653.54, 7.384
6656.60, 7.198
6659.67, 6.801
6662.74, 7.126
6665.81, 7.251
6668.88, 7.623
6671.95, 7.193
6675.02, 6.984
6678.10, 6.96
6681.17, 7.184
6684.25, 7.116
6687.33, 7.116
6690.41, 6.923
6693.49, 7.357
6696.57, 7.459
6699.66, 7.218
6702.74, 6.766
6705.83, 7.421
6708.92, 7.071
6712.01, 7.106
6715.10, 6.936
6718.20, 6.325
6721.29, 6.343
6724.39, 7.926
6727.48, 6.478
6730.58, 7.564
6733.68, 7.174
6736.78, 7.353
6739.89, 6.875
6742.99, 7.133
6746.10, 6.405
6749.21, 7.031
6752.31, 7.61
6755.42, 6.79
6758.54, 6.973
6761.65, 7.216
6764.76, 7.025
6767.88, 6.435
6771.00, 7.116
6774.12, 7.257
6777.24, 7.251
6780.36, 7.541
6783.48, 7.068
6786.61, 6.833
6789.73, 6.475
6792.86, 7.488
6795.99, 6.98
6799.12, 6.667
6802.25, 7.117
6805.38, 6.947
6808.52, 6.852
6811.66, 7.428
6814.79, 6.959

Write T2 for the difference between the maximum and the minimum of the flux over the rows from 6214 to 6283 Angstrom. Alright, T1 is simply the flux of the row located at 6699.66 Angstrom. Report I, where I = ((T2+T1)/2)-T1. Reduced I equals -2.63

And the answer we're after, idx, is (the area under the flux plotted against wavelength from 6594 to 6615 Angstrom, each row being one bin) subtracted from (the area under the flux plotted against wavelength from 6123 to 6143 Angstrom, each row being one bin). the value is -6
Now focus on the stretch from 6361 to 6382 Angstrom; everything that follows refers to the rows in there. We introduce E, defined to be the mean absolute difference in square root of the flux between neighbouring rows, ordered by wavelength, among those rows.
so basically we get 0.082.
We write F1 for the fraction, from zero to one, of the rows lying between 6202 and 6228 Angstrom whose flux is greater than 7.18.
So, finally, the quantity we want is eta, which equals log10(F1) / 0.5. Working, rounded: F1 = 0.44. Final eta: -0.7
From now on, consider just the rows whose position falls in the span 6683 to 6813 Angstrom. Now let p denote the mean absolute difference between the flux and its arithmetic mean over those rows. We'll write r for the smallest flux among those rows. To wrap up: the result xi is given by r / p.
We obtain 22.4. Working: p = 0.28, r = 6.325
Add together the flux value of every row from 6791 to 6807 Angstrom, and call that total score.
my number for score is 35.2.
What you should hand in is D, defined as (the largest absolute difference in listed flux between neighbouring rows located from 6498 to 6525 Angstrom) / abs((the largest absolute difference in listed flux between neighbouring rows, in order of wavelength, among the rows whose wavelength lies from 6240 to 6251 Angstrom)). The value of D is 24.1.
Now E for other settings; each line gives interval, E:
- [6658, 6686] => 0.041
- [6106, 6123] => 0.036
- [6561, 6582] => 0.111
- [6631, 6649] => 0.055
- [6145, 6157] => 0.050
